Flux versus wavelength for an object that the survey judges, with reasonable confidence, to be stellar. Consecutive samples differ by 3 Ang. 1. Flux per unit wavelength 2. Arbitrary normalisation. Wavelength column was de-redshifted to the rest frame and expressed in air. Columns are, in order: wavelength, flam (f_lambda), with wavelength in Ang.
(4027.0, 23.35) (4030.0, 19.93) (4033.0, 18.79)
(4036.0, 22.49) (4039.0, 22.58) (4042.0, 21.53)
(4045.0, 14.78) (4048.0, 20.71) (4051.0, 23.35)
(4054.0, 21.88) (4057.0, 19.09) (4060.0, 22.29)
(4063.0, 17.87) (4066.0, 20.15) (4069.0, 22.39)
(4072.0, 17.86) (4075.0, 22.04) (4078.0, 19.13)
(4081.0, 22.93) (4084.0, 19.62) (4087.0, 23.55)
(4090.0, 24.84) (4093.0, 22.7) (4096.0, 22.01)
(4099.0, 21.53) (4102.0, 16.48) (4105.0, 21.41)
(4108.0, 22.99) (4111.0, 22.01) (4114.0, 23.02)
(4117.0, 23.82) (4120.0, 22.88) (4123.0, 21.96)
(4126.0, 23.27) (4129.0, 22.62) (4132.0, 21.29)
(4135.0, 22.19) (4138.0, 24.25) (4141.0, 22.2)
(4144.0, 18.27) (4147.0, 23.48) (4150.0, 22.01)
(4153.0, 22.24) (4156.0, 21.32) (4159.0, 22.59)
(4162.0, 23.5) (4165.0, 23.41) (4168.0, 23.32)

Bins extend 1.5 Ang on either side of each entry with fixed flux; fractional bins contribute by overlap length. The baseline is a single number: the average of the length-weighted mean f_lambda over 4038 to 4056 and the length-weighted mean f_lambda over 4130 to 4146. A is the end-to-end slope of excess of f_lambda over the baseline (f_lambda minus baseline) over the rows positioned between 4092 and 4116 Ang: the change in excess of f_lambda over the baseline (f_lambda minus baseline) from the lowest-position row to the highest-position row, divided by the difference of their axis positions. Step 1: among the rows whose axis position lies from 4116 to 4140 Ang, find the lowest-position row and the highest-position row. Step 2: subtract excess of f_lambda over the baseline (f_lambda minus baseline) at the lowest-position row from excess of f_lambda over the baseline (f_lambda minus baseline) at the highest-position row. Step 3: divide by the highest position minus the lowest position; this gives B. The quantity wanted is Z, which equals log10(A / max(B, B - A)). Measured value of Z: -0.1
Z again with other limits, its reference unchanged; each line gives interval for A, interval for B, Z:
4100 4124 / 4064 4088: 0.2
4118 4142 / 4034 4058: -0.6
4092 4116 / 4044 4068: -1.2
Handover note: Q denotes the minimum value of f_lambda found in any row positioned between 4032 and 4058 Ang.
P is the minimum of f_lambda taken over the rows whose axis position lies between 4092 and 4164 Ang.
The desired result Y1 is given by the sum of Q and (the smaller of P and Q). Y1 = 30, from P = 16.48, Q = 14.78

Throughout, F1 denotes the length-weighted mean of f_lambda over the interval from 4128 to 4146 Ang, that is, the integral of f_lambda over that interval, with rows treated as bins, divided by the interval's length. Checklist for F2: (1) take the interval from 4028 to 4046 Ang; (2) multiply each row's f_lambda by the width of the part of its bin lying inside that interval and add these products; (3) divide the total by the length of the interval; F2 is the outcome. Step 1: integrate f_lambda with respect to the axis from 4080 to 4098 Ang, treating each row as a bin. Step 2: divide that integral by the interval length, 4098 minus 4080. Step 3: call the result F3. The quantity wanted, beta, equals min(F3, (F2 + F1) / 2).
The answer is 21.0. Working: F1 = 21.83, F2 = 20.3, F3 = 22.6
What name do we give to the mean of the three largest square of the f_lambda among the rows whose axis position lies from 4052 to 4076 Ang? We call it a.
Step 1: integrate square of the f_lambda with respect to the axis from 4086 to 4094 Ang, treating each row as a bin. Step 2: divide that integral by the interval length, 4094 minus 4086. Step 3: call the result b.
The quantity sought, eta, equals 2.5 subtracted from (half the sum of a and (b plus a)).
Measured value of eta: 775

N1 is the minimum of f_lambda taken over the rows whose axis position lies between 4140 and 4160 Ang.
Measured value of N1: 18.27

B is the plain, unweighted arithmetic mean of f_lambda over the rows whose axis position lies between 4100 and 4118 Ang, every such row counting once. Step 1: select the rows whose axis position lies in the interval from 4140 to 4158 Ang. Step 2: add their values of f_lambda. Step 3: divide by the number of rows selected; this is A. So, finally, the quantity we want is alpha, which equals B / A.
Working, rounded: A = 21.6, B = 21.6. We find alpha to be 1.00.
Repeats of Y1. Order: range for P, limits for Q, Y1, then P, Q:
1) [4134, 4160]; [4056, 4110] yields 33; 18.27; 16.48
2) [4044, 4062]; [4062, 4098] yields 33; 14.78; 17.86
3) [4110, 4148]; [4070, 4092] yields 36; 18.27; 17.86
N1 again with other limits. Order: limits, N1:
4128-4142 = 21.29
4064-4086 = 17.86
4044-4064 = 14.78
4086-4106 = 16.48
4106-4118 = 22.01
